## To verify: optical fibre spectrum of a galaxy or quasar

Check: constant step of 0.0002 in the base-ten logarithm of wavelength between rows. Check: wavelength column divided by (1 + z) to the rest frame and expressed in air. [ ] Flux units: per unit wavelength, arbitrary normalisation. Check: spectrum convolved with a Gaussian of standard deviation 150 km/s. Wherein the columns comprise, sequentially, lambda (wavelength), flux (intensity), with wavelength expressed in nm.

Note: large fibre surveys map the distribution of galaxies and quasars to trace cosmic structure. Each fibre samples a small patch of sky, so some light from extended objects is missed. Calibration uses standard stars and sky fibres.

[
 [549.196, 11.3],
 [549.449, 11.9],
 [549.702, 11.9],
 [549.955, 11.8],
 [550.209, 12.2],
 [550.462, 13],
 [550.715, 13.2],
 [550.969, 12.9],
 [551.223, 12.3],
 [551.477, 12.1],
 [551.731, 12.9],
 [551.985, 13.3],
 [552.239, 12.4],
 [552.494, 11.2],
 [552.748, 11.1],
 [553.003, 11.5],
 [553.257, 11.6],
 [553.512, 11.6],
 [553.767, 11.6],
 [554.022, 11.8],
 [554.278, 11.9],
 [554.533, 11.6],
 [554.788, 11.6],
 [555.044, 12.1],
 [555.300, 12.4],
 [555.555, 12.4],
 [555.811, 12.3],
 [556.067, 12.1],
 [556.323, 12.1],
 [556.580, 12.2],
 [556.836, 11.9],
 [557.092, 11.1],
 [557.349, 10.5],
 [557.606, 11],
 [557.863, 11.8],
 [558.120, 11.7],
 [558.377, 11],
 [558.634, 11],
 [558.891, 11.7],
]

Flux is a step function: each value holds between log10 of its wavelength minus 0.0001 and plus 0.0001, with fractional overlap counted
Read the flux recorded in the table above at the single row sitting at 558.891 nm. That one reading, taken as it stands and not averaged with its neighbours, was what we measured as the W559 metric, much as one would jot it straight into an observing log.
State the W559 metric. 11.7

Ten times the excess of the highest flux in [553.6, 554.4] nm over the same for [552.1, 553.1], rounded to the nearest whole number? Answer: -5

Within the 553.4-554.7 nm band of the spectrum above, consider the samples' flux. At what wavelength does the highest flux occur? 554.278 nm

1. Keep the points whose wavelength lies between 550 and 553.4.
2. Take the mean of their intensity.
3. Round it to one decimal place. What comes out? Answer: 12.3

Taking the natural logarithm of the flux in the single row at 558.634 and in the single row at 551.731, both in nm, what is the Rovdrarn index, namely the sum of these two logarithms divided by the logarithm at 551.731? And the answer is 1.94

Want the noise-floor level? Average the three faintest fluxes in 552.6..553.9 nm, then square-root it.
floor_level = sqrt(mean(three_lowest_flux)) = 3.38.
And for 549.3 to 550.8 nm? 3.44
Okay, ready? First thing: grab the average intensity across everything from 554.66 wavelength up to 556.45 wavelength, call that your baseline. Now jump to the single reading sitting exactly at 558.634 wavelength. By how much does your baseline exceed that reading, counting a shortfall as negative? 1.1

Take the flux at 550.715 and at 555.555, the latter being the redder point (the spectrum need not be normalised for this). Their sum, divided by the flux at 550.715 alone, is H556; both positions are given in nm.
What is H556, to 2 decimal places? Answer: 1.94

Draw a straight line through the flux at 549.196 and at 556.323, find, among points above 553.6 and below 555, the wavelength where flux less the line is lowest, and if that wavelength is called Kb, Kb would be 554.788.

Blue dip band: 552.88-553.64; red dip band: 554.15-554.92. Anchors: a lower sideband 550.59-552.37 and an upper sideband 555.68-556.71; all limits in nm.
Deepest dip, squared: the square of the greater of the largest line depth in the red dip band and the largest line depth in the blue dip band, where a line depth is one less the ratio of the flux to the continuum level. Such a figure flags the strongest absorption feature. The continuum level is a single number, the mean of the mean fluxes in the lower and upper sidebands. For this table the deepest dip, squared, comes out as 0.0058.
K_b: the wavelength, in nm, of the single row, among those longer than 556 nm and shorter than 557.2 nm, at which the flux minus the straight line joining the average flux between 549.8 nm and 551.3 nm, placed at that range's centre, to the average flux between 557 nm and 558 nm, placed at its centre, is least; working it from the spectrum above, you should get 557.092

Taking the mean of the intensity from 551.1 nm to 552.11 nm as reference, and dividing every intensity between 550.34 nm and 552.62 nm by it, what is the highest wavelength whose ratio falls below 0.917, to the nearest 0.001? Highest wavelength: 552.494 nm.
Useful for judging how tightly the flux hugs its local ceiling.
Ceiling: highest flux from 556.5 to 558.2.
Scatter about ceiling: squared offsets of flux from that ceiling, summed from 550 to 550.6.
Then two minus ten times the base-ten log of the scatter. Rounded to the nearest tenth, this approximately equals 3.9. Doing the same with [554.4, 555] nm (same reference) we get 3.4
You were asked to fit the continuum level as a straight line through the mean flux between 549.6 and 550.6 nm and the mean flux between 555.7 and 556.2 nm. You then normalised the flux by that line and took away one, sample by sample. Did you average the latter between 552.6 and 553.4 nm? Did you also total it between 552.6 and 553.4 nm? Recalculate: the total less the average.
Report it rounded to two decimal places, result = -0.13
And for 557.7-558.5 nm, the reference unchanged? -0.11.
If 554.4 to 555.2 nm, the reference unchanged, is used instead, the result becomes -0.07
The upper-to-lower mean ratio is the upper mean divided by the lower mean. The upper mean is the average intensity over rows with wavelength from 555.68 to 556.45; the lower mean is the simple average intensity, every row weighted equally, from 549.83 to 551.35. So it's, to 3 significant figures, 0.968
